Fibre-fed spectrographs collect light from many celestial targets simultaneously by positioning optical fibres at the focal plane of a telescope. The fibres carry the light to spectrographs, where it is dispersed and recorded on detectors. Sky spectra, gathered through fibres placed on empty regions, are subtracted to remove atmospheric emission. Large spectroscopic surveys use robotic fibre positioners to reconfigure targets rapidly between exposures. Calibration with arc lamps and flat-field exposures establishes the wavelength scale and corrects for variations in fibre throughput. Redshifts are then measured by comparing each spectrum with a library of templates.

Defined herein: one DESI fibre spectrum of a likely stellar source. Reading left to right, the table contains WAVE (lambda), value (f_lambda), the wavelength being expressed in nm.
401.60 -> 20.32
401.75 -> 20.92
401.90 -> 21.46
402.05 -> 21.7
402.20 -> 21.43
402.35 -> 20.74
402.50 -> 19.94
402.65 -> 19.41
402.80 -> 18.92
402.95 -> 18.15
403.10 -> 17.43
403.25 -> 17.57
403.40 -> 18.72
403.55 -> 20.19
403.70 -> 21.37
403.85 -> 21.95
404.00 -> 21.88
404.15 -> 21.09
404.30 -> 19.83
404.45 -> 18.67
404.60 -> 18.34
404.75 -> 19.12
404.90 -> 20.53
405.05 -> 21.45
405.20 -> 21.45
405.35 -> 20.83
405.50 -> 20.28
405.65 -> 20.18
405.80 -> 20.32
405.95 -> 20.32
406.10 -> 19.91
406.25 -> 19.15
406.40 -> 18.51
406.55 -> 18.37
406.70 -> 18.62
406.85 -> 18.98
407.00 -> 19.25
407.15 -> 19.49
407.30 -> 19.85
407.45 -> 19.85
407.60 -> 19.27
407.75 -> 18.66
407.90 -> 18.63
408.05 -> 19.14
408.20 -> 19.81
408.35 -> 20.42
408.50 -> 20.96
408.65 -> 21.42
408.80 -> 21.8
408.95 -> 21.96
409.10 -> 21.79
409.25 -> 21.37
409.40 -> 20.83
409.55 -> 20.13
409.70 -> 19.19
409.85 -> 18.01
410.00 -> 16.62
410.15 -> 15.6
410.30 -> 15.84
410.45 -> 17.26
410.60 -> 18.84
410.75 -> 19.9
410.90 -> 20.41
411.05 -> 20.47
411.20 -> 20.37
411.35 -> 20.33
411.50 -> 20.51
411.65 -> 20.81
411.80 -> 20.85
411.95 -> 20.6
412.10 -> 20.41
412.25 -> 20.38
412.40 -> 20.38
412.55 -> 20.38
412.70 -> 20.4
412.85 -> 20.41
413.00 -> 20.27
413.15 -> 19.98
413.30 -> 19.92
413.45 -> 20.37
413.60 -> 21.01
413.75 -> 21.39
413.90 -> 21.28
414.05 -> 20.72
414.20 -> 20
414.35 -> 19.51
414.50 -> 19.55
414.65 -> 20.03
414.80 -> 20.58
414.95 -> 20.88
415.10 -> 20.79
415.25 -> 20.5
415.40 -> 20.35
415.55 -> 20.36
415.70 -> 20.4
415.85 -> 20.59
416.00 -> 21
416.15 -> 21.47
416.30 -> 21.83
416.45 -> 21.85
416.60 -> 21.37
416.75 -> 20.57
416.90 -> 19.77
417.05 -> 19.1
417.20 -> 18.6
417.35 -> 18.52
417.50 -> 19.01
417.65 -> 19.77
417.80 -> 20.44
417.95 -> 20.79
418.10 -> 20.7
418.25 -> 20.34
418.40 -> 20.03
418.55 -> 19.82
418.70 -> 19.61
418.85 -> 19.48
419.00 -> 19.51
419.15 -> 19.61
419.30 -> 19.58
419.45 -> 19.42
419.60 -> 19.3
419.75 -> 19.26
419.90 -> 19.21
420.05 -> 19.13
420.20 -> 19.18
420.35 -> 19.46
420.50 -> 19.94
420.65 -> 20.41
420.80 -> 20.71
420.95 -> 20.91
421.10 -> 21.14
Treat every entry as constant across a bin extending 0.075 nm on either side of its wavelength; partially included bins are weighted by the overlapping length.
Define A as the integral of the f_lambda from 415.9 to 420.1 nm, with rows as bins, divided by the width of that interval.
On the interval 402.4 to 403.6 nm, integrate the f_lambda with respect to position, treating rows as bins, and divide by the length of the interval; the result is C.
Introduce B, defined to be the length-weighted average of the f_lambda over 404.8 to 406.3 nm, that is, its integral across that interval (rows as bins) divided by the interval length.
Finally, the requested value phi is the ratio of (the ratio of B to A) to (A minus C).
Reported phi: 0.9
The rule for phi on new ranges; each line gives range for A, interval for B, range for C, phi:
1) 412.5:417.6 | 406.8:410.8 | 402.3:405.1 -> 1.5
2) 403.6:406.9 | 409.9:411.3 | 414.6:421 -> -27.9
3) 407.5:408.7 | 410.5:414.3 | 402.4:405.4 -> -12.1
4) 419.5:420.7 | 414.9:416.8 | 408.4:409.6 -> -0.6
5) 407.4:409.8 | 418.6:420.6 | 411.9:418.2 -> -12.3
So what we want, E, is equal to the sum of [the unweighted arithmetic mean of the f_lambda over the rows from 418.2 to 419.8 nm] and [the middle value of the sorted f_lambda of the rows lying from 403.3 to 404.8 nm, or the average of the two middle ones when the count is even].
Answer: 39.6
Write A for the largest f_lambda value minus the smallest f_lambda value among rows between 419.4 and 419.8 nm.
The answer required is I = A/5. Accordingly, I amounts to 0.03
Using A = 0.16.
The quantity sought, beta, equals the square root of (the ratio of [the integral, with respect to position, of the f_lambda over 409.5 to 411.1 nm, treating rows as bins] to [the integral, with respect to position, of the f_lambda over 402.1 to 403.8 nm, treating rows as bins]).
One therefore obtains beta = 0.94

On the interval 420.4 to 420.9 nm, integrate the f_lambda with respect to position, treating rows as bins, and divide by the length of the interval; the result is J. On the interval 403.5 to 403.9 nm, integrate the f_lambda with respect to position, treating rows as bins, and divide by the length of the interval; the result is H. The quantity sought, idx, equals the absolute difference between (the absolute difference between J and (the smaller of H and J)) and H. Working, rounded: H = 21.2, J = 20.3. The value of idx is 21.2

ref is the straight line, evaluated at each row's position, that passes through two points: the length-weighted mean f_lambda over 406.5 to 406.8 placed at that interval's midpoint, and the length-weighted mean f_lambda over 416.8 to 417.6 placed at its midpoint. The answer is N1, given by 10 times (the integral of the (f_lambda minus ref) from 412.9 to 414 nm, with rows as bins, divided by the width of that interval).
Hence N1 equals 17.2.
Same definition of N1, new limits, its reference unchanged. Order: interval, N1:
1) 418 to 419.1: 8.0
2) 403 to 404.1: 14.7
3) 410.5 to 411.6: 13.0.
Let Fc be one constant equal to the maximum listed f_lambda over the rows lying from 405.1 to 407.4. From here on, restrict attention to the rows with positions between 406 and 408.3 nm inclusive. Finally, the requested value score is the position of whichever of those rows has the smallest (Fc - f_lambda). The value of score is 406.10 nm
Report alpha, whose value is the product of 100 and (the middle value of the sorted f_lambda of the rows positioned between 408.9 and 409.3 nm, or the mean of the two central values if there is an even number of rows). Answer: 2179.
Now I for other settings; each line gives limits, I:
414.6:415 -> 0.17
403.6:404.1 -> 0.12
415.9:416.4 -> 0.17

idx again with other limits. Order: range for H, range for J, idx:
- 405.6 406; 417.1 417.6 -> 20.3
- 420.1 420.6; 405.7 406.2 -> 19.0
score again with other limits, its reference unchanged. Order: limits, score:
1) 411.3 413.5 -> 411.80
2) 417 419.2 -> 417.95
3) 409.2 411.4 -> 409.25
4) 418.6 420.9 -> 420.80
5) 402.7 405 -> 403.85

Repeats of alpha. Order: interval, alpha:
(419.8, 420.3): 1918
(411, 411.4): 2037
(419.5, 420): 1926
